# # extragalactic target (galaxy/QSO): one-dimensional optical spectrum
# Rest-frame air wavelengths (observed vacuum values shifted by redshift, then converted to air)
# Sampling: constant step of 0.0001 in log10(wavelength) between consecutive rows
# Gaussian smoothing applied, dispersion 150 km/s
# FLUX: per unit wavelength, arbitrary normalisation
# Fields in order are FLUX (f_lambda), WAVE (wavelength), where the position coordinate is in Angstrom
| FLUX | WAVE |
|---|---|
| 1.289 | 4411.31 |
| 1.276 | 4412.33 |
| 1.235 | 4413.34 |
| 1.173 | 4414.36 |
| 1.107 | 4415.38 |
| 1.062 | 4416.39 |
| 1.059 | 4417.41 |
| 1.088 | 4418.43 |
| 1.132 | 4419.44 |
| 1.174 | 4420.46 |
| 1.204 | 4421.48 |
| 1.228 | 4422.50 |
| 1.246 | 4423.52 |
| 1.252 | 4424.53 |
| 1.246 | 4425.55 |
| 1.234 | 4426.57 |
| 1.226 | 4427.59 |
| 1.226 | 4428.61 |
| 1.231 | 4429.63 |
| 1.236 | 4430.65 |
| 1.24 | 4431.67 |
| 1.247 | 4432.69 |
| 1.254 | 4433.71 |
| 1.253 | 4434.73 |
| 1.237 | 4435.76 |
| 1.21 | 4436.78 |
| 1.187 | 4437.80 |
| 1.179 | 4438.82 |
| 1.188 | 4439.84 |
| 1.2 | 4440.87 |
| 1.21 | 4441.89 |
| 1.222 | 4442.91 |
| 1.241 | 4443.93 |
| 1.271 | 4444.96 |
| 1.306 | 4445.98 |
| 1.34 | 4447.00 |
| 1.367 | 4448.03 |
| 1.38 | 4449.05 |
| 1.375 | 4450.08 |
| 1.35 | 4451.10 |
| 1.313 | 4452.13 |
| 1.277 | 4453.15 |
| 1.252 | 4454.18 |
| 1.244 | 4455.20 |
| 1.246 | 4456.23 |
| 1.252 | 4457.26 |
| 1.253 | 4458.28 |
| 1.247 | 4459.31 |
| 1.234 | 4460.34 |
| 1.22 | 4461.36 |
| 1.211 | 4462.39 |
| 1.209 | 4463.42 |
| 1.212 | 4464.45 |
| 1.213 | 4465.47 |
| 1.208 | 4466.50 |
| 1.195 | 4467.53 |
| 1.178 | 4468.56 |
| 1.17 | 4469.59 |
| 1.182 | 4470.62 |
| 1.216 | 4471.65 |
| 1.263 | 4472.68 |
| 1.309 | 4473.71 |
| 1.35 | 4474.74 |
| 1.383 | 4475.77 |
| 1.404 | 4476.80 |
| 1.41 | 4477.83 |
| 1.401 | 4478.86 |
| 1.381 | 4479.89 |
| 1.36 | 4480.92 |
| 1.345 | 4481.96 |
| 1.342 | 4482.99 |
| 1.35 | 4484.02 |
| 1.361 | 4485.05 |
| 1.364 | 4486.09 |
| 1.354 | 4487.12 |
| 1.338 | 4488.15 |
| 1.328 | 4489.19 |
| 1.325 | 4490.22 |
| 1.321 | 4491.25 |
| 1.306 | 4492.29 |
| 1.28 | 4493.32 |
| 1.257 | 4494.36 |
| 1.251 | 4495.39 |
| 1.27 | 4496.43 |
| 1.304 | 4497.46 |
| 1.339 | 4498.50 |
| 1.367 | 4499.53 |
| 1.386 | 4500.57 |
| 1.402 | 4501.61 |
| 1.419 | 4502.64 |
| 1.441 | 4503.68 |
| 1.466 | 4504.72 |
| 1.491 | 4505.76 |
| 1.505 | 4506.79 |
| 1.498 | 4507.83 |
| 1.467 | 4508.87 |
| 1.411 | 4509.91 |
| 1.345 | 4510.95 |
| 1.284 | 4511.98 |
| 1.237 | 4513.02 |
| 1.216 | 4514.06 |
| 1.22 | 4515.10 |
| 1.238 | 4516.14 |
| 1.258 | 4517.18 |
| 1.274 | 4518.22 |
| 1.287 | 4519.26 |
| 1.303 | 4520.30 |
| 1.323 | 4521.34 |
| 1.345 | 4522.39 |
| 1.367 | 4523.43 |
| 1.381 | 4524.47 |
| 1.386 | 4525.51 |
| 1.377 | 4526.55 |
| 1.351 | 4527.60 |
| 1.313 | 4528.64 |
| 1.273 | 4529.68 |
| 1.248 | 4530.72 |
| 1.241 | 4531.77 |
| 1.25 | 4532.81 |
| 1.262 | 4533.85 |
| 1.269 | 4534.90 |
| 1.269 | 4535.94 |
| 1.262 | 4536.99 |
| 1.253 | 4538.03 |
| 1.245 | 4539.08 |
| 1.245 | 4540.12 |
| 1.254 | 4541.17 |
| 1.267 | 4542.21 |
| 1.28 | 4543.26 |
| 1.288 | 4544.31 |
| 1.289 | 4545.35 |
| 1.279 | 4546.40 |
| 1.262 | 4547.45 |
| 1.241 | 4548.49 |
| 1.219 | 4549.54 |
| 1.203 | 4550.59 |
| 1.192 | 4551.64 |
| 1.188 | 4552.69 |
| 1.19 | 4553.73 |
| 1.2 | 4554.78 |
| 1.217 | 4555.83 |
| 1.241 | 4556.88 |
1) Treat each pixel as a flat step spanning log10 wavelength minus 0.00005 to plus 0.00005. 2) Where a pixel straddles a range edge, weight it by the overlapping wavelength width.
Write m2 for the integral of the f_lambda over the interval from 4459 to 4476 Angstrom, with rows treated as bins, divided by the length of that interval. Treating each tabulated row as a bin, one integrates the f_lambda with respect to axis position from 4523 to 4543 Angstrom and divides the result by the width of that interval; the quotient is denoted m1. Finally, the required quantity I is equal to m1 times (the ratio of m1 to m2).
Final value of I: 1.35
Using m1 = 1.29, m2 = 1.23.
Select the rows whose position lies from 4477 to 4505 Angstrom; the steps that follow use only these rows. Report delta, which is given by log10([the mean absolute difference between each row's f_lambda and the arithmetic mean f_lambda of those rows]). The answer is -1.39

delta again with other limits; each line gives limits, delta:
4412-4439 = -1.32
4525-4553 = -1.49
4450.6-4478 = -1.27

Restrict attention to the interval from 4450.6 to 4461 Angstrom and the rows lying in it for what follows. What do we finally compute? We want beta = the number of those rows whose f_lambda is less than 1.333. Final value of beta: 9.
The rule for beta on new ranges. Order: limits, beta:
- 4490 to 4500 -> 8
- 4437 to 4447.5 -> 9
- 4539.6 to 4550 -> 10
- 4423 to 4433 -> 10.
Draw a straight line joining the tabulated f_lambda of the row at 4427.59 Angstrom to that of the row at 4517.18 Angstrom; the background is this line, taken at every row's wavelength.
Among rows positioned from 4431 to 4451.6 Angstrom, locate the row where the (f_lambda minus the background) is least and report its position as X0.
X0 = 4438.82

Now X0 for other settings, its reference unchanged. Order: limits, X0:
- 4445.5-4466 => 4463.42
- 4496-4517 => 4514.06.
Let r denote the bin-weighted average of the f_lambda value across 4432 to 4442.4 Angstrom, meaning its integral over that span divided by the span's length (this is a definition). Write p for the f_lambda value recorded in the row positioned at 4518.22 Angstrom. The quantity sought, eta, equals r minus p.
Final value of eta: -0.06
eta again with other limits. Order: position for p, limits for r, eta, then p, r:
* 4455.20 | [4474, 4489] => 0.12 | 1.244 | 1.37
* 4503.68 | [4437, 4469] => -0.19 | 1.441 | 1.25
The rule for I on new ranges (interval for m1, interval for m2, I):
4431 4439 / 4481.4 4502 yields 1.13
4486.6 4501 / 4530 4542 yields 1.38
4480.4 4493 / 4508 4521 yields 1.38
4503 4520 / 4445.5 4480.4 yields 1.43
